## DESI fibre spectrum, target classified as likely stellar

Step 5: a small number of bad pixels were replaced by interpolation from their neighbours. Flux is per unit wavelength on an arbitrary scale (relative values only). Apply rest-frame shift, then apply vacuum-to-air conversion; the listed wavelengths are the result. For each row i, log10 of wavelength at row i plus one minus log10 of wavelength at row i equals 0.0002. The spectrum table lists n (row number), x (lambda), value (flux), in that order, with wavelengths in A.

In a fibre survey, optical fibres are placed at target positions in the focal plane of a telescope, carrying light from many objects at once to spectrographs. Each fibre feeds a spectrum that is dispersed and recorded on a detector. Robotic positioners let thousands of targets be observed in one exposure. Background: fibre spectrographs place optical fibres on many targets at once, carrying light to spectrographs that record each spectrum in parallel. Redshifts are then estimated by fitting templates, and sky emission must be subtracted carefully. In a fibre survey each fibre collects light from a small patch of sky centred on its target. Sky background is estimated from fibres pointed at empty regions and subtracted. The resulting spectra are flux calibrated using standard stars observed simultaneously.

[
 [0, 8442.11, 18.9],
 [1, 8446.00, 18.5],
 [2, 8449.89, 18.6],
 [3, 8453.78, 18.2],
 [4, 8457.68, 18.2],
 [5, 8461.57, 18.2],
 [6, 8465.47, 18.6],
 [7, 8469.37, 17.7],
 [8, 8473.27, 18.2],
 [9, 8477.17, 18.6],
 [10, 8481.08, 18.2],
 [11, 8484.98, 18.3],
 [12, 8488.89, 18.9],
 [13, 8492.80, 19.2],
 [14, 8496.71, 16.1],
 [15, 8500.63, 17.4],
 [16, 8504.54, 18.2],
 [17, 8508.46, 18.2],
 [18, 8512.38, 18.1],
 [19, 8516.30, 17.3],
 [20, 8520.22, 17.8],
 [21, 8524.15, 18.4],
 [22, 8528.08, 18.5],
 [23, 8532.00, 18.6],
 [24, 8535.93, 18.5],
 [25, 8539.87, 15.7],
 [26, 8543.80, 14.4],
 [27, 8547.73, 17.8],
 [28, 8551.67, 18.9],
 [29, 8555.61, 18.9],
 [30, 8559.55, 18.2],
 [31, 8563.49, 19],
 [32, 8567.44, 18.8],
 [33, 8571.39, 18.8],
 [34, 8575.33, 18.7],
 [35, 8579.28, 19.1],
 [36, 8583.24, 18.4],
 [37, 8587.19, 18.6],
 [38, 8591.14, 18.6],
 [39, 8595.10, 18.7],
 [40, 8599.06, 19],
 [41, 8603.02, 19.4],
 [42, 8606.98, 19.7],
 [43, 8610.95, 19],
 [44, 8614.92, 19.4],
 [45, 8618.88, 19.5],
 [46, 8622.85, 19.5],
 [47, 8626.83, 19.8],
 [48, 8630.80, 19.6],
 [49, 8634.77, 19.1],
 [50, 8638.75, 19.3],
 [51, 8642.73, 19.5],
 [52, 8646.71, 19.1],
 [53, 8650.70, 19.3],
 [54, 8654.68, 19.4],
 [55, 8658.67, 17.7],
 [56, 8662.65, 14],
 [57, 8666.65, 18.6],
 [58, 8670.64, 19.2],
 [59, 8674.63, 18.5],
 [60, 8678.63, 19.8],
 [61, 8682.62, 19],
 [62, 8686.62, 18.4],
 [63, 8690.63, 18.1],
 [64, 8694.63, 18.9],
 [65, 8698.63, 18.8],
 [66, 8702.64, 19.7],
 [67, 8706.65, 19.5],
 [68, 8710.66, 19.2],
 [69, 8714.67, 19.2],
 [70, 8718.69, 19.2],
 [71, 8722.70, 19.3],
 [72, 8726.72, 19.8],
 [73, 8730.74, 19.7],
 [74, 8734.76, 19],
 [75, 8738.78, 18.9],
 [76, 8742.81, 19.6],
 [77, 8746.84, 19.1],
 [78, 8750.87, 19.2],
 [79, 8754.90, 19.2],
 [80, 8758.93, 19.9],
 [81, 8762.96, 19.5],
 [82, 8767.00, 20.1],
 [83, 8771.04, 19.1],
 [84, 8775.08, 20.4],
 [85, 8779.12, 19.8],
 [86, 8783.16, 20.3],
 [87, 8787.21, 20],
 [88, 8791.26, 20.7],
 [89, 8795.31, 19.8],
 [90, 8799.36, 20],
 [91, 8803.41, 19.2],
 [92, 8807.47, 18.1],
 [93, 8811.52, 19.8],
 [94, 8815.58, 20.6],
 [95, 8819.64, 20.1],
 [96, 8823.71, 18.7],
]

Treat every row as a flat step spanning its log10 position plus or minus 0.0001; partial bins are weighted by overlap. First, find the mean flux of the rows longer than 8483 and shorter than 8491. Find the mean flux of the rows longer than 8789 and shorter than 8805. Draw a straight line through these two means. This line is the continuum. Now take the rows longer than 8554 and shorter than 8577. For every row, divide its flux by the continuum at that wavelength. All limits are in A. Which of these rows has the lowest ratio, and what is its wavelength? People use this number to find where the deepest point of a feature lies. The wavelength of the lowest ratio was 8559.55 A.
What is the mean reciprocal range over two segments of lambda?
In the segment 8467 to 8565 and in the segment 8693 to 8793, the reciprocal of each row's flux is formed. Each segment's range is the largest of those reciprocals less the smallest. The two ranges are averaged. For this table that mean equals 0.011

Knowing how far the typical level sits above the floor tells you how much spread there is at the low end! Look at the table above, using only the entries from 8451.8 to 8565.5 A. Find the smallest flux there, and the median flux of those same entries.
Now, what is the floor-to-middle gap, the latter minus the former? 3.8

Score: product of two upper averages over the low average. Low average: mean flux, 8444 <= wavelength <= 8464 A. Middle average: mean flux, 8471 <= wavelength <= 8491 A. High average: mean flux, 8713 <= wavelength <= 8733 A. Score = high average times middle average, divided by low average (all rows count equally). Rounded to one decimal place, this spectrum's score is 19.5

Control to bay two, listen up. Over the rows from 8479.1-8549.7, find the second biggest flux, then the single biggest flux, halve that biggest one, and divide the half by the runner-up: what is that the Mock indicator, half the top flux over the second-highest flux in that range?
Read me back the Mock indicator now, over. 0.508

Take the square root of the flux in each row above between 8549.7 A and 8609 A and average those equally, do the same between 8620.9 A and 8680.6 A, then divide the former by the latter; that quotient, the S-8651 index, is 1.00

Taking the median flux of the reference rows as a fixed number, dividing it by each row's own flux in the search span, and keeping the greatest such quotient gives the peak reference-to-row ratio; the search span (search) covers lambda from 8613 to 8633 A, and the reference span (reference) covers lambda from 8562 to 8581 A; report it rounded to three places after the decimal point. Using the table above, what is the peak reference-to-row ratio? 0.969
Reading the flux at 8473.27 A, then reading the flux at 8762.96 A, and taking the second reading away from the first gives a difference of -1.3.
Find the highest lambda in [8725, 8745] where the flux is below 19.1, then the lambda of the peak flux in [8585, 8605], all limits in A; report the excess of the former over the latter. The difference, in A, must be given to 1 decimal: 135.8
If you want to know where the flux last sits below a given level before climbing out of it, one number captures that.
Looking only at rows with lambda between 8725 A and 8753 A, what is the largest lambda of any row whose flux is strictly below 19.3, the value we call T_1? 8750.87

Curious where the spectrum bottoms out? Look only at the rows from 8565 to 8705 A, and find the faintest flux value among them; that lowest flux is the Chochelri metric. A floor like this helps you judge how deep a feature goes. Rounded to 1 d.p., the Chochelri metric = 14.0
